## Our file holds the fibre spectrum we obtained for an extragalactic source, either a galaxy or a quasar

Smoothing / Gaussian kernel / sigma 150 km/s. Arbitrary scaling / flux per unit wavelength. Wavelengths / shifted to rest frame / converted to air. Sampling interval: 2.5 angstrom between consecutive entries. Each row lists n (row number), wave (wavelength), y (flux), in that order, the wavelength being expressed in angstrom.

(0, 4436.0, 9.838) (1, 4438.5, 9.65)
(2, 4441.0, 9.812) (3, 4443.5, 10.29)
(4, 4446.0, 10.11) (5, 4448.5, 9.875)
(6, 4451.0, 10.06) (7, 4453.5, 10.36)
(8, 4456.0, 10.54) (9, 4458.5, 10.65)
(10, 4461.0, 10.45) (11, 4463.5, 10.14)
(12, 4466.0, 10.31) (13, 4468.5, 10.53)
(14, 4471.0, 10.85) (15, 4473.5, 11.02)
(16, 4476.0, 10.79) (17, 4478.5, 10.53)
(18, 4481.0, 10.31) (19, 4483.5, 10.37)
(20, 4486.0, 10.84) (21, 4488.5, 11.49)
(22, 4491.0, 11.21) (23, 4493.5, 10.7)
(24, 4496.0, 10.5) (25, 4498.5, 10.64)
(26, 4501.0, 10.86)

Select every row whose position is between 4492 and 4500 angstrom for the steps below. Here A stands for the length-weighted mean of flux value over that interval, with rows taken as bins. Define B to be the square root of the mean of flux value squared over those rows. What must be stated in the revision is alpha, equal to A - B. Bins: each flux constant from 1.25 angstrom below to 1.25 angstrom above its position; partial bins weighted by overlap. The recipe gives 0.026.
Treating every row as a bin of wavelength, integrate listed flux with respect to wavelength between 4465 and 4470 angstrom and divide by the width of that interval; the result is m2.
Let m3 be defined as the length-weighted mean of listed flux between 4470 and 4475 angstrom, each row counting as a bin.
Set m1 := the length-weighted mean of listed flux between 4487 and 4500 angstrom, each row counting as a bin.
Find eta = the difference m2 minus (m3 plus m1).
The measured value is -11.4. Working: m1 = 10.9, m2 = 10.4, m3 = 10.9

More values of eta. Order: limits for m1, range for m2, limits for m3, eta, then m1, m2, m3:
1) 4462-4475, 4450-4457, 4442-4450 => -10.3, 10.6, 10.3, 10.1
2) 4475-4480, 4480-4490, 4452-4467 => -10.3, 10.6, 10.8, 10.4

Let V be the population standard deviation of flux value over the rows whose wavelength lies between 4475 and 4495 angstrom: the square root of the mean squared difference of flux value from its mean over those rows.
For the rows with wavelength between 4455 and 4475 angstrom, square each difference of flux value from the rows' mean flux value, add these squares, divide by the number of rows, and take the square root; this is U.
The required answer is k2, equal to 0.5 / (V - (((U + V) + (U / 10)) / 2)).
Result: 11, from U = 0.26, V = 0.38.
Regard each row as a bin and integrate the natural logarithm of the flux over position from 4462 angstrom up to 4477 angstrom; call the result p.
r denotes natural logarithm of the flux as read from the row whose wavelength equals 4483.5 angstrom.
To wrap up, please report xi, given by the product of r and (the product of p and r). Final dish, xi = 194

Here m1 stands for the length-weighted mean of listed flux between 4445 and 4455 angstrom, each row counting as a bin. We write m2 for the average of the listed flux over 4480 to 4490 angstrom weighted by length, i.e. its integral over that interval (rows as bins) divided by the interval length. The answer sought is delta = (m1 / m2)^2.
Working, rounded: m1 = 10.1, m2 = 10.8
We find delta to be 0.88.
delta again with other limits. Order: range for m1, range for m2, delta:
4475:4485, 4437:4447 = 1.11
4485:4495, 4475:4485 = 1.11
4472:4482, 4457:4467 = 1.06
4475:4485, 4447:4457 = 1.06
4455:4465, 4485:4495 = 0.89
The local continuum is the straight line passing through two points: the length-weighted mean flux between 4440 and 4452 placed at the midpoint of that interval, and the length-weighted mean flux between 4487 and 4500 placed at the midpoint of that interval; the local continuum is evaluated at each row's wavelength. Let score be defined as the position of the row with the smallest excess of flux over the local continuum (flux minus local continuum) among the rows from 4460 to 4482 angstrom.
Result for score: 4481.0 angstrom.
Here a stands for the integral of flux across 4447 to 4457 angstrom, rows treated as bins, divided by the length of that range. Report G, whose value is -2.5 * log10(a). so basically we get -2.52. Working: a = 10.2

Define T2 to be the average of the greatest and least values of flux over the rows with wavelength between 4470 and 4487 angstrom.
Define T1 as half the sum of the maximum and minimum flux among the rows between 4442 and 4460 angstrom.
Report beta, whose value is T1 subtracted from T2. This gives 0.4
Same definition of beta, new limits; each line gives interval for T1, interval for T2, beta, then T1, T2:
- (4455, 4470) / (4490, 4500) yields 0.5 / 10.4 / 10.9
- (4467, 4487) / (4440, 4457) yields -0.5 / 10.7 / 10.2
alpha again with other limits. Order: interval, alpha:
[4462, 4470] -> 0.019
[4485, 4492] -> 0.008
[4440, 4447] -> 0.006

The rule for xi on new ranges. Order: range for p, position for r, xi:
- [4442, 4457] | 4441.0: 182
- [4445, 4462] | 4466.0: 216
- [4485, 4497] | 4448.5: 151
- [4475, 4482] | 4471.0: 94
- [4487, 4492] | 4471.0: 69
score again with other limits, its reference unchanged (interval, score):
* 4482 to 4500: 4496.0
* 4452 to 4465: 4463.5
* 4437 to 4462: 4438.5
